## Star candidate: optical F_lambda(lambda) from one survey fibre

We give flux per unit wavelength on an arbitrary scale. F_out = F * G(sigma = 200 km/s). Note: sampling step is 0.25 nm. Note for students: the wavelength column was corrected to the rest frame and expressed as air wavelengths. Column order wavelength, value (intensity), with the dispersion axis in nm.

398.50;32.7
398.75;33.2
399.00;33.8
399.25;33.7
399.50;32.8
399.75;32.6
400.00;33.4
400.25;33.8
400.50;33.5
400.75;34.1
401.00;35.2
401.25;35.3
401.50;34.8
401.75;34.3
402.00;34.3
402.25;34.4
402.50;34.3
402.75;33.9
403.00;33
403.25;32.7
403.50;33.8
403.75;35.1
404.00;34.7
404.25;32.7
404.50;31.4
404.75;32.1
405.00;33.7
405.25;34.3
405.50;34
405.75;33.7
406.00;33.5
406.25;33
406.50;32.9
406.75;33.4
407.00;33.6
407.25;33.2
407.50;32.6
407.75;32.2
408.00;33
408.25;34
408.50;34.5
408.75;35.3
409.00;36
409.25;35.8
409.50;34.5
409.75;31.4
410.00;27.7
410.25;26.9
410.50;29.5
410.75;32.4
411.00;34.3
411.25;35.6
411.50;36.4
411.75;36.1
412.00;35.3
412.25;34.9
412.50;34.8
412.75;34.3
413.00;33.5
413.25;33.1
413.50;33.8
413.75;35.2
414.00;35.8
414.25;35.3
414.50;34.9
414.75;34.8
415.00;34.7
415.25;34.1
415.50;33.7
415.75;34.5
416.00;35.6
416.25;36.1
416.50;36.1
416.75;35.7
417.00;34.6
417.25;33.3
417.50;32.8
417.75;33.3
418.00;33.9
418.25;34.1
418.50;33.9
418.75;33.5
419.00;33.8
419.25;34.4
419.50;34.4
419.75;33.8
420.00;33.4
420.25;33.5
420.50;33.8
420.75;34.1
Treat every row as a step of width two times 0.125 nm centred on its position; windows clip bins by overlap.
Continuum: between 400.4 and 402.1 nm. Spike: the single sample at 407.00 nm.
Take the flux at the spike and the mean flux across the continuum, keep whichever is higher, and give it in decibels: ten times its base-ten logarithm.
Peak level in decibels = 15.4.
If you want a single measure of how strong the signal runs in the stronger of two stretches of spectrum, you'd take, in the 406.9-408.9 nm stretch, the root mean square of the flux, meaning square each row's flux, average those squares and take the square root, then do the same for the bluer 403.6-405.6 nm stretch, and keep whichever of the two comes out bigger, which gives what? 33.6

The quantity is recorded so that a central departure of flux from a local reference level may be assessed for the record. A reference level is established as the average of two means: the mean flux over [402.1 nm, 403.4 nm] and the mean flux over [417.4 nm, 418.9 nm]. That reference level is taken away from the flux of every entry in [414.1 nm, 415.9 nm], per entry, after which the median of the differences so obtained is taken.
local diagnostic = 1.1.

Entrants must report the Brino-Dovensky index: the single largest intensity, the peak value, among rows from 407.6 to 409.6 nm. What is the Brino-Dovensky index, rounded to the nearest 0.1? 36.0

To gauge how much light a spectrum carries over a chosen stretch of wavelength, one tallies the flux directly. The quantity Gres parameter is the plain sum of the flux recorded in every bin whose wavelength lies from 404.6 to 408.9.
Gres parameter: 569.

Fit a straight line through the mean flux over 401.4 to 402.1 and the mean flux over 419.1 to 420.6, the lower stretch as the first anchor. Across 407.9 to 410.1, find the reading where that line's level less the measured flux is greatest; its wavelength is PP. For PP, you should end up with 410.00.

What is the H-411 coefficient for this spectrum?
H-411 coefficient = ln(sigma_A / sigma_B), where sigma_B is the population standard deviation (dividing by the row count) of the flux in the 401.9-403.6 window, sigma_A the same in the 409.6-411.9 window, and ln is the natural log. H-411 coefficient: 1.7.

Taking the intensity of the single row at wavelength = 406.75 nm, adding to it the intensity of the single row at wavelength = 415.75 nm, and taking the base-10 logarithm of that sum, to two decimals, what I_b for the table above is 1.83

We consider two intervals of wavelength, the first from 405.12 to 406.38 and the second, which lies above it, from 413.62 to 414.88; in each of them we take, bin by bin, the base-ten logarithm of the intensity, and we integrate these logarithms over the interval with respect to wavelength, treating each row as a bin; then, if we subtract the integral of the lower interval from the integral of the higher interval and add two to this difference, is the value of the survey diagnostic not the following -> 2.02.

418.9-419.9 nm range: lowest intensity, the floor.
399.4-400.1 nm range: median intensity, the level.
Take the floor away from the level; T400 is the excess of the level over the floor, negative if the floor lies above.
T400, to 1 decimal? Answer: -1.0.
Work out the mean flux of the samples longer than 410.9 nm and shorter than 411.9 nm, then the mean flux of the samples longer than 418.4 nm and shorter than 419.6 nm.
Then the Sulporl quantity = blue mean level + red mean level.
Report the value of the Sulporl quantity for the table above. 69.6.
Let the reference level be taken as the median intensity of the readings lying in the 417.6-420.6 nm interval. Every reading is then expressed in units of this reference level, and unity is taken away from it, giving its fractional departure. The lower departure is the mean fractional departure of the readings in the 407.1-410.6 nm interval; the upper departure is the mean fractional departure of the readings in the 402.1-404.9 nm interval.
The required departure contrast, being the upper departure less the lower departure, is 0.025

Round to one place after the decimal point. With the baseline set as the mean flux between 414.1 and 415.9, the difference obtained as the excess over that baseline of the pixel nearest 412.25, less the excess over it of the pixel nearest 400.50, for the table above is 1.4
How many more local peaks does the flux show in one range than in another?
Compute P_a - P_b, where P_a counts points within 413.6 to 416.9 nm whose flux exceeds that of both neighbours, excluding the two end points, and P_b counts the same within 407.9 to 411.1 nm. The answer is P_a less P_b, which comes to 0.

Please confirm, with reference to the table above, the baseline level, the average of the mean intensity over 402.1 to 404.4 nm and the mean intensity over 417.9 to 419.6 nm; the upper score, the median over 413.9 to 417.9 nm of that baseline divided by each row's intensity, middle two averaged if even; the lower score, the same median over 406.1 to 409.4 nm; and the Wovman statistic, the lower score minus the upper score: 0.039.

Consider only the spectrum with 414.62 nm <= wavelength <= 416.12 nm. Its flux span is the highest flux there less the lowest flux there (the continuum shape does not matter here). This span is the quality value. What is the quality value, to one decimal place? 1.9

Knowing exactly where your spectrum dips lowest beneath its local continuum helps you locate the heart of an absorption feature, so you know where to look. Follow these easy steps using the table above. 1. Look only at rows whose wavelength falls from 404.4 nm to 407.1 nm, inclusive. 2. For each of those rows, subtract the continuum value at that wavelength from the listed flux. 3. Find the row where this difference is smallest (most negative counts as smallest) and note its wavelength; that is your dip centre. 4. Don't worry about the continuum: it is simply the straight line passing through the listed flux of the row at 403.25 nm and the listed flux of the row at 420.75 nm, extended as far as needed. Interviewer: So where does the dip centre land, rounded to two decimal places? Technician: 404.50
